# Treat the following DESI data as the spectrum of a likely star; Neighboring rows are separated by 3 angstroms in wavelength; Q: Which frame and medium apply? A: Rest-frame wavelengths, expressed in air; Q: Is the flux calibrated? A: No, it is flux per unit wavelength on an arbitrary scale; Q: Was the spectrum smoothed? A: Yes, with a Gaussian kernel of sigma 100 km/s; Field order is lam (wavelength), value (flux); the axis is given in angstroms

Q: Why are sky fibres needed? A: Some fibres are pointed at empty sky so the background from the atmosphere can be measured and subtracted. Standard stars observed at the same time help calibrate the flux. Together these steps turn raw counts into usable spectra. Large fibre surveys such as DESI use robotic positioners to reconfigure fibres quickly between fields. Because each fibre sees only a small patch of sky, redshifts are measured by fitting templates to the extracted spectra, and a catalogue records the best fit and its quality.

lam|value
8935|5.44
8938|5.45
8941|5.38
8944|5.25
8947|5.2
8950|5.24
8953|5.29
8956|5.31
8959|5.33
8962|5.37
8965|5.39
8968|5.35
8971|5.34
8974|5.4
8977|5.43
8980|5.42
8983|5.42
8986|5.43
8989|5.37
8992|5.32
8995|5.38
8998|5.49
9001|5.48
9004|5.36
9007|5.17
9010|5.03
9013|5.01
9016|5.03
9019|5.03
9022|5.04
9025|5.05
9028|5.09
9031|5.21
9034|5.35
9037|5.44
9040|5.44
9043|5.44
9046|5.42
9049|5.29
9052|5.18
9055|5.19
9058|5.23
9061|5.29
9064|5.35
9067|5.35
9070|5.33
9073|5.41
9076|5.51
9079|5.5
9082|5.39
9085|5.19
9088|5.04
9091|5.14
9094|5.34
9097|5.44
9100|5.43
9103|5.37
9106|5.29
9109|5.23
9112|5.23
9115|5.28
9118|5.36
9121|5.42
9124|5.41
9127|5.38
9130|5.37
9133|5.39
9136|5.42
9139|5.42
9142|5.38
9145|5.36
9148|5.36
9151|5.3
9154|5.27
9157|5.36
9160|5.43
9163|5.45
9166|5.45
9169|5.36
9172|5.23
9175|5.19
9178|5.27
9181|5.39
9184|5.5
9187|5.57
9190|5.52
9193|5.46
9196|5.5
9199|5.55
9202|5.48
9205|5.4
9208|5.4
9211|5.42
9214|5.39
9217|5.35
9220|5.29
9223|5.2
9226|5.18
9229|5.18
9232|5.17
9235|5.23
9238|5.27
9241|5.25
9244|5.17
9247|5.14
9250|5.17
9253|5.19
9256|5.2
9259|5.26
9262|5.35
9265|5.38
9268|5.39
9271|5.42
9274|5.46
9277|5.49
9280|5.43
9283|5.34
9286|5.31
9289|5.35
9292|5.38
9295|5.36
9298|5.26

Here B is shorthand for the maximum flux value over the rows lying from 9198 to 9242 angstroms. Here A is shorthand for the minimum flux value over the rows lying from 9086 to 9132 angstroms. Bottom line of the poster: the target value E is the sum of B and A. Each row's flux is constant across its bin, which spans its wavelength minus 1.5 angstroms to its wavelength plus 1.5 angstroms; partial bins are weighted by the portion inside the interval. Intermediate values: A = 5.04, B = 5.55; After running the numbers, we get 10.6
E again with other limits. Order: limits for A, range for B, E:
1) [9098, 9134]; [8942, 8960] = 10.6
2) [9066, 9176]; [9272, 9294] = 10.5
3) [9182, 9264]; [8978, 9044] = 10.6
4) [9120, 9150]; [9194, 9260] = 10.9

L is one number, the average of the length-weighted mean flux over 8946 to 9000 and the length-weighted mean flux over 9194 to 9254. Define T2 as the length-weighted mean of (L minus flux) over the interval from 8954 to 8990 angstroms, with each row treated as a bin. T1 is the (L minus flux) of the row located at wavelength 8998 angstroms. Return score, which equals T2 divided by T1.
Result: 0.3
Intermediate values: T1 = -0.16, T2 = -0.05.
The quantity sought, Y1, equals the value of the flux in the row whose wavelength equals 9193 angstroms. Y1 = 5.46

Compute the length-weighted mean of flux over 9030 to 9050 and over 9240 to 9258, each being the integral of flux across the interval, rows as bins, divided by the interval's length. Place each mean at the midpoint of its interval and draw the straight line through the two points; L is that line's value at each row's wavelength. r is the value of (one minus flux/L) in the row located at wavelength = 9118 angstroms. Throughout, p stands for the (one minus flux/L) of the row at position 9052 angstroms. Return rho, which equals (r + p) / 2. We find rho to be 0.01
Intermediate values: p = 0.03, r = -0.010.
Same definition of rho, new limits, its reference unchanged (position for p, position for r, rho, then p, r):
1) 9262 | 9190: -0.04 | -0.03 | -0.053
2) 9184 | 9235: -0.03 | -0.05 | -0.006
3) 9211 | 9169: -0.03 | -0.04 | -0.019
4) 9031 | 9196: -0.01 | 0.03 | -0.051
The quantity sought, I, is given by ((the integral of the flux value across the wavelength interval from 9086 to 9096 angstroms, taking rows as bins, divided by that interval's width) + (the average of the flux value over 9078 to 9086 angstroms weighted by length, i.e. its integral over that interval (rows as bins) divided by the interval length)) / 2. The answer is 5.27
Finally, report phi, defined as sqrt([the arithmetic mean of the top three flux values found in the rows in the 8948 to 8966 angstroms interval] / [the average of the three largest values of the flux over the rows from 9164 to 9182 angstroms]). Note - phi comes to 1.00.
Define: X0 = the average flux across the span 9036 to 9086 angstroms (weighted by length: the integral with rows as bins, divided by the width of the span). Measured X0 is 5.351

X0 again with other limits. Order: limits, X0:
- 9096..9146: 5.363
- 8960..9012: 5.358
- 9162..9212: 5.420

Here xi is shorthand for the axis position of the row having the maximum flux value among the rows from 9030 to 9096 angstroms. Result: 9076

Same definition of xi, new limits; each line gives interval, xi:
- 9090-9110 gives 9097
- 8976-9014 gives 8998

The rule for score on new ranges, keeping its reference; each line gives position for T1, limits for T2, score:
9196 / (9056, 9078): 0.1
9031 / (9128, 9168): -0.4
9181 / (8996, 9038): -2.2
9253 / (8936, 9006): -0.2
